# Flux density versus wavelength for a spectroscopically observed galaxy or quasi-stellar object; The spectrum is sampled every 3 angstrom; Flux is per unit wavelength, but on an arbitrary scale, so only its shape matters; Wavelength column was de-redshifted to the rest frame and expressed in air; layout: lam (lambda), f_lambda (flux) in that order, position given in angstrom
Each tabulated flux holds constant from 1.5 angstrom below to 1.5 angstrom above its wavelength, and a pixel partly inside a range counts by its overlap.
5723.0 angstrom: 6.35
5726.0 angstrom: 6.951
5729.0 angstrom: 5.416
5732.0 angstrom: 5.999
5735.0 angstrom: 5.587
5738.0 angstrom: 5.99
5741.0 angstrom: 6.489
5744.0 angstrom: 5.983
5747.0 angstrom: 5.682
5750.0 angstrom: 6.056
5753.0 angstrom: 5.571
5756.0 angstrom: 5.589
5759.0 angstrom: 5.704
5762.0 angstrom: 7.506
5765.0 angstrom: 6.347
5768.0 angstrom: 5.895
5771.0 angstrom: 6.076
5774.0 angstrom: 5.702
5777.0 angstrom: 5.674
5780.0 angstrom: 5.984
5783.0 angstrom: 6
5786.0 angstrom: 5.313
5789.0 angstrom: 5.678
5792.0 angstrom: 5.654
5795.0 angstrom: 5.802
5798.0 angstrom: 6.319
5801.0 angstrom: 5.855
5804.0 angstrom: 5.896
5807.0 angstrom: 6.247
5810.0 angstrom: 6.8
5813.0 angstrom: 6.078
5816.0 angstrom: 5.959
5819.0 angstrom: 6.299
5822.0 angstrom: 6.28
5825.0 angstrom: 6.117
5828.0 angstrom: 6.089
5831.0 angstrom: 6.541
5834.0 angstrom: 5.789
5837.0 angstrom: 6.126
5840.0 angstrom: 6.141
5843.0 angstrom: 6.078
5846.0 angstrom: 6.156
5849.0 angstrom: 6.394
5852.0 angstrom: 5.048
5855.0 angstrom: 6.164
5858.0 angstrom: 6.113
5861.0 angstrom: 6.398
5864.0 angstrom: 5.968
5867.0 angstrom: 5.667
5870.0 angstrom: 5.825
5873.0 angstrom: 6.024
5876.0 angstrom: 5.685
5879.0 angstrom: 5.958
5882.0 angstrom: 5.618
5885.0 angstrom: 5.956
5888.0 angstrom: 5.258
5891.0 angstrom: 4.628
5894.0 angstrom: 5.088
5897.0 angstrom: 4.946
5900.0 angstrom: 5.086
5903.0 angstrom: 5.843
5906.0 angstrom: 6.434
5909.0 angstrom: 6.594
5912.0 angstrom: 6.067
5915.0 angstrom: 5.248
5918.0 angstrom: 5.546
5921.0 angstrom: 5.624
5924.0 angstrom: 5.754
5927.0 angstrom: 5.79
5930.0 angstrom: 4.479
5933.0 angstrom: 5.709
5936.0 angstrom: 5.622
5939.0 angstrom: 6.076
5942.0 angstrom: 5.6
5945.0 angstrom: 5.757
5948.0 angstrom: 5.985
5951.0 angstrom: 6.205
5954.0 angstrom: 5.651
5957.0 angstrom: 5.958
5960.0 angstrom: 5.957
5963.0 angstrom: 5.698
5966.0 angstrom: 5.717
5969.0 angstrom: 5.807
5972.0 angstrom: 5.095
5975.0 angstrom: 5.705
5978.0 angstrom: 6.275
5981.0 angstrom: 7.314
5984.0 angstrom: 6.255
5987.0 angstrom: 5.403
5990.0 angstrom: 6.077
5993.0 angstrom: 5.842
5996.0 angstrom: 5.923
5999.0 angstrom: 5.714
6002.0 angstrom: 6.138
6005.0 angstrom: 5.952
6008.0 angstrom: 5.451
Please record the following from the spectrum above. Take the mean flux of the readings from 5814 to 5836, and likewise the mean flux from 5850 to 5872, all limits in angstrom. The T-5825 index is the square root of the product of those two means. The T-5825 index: 6.02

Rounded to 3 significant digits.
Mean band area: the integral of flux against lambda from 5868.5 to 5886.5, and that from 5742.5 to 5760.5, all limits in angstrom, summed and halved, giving 104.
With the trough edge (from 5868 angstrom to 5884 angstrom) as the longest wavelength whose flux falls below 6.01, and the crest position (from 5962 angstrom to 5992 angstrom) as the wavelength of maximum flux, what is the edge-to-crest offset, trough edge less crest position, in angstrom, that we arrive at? -99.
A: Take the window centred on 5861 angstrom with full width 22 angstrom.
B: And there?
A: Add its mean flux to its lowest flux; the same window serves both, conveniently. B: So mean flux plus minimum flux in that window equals 10.9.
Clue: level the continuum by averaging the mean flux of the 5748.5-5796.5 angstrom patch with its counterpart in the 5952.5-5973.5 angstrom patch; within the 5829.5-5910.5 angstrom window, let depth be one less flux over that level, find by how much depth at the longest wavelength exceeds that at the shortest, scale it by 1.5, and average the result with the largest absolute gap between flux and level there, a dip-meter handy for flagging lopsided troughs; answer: 0.58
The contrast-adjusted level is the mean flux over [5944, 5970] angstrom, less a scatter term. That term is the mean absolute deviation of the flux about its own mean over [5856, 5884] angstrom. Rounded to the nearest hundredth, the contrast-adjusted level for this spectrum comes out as 5.67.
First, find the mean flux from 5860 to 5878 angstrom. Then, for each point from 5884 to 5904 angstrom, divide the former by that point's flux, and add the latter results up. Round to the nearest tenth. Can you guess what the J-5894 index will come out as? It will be 7.9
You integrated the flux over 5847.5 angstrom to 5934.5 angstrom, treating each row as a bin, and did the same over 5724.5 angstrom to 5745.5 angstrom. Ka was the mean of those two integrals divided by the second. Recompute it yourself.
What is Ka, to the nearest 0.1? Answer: 2.4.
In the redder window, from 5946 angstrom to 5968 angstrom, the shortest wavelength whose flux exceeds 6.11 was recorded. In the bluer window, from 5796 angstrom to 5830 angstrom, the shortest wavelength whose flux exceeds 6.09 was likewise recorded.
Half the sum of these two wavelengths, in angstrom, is 5874.5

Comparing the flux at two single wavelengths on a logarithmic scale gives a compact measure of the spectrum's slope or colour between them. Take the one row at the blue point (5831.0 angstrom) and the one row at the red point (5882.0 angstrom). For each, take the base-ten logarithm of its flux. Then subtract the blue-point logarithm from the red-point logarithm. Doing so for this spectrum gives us -0.07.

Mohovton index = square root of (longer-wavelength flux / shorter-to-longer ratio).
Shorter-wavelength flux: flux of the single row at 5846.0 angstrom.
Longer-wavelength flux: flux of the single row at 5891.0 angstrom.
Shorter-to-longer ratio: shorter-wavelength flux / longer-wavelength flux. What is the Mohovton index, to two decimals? 1.87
